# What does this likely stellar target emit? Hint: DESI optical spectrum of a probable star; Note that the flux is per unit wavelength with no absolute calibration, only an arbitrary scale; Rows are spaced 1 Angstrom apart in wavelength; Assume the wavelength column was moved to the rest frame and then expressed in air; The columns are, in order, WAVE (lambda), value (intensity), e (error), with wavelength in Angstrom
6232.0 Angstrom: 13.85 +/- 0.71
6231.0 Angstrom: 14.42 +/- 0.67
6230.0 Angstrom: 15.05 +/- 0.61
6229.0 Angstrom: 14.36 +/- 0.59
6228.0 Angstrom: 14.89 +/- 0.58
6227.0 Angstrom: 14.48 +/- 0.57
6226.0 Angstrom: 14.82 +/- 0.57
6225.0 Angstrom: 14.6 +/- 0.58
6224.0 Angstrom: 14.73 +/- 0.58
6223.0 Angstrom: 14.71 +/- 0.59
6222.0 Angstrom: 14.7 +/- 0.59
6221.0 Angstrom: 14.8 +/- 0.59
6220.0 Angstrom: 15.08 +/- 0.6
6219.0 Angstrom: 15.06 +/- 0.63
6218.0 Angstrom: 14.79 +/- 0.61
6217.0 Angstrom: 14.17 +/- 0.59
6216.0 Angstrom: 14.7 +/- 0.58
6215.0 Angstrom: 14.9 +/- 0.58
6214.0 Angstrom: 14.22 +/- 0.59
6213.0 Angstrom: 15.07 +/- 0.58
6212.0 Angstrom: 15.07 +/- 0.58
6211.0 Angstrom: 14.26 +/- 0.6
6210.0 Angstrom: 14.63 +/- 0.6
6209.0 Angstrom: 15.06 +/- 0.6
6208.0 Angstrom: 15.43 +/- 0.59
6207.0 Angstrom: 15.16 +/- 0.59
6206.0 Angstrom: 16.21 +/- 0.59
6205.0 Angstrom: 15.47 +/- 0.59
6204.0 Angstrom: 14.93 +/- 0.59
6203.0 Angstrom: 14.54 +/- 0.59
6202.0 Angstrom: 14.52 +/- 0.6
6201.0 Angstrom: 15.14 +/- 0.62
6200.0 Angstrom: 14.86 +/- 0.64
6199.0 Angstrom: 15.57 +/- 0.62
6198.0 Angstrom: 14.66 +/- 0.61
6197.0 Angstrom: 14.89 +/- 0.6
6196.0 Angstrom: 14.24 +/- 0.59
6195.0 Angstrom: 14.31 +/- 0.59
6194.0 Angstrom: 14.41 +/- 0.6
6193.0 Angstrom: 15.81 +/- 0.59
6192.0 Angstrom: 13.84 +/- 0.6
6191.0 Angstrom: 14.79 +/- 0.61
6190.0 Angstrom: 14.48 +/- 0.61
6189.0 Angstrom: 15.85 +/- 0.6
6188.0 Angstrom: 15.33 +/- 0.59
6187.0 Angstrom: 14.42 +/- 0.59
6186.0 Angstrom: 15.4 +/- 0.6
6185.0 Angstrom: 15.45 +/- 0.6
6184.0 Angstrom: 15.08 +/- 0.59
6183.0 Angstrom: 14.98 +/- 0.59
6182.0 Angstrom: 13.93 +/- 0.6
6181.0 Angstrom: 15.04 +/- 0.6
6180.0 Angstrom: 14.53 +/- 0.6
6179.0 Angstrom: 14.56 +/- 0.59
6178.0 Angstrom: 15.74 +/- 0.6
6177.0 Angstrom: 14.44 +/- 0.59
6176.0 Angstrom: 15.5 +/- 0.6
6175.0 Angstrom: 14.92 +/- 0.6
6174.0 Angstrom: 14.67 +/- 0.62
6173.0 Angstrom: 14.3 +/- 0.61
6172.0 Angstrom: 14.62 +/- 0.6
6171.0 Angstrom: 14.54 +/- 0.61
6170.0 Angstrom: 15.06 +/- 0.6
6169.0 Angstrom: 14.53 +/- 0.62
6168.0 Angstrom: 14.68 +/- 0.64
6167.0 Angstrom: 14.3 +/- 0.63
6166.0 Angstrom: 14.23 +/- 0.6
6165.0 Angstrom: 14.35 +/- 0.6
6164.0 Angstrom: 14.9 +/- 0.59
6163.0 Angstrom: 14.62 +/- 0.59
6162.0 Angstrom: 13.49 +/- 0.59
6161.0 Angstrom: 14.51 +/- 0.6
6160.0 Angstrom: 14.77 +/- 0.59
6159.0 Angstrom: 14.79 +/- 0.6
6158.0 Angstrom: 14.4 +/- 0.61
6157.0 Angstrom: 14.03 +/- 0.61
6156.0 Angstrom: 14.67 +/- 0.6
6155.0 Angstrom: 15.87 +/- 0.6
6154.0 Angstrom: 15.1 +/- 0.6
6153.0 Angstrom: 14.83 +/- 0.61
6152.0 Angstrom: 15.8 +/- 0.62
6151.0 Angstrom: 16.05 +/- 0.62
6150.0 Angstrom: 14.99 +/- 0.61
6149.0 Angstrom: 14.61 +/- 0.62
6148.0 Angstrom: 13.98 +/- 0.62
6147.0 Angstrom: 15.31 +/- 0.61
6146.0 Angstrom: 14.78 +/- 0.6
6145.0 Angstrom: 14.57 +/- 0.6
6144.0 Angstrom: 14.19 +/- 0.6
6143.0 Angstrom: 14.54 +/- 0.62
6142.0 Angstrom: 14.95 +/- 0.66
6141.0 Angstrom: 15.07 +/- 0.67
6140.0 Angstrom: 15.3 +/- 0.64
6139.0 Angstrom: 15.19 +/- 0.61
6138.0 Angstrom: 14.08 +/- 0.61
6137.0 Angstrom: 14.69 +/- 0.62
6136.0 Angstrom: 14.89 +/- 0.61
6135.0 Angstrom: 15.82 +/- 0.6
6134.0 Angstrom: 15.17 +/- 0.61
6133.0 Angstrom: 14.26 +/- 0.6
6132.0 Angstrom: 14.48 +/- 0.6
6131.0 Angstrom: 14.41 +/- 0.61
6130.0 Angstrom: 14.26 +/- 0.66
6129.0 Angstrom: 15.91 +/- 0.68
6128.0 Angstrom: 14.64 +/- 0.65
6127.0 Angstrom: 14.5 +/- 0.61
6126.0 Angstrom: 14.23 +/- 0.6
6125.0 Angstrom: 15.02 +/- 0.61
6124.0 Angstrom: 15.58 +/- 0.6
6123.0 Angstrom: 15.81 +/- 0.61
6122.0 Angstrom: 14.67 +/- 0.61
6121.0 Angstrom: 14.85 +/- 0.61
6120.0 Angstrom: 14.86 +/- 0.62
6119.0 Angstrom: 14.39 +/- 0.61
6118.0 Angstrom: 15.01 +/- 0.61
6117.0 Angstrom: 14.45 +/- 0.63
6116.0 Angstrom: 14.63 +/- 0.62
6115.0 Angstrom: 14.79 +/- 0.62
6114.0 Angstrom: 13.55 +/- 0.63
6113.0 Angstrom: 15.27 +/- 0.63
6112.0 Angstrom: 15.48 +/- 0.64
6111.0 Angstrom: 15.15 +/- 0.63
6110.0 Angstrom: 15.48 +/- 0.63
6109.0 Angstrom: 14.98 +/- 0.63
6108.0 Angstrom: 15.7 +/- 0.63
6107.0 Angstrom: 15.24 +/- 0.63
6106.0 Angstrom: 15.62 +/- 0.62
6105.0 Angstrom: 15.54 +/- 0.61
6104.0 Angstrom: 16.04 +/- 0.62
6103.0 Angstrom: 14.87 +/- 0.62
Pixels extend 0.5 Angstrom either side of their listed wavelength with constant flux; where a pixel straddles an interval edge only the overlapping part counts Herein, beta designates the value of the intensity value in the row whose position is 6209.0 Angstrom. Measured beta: 15.06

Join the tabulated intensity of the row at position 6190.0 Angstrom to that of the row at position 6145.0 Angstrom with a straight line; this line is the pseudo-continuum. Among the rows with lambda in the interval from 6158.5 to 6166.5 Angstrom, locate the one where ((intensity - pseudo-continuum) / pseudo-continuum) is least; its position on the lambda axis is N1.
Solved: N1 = 6162.0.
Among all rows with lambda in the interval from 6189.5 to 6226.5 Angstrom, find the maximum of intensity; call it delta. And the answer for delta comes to 16.21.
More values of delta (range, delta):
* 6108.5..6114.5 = 15.48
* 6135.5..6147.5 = 15.31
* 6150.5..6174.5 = 16.05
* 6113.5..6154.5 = 16.05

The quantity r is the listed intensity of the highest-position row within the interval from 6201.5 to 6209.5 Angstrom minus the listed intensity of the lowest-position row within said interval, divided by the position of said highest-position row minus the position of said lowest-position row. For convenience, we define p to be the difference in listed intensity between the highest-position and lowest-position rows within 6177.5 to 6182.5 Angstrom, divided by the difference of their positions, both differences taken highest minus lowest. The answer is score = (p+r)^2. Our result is 0.14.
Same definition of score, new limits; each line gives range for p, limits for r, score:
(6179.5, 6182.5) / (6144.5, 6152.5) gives 0.02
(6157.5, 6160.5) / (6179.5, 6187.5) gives 0.03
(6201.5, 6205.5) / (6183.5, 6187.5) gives 0.01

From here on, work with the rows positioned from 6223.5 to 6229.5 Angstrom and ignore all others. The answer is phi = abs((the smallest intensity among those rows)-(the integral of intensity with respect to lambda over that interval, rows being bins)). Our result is 73.5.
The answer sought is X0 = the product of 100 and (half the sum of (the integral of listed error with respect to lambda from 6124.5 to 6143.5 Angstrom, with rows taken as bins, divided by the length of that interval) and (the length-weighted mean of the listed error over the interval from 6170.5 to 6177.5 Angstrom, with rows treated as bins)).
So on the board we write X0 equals 61.5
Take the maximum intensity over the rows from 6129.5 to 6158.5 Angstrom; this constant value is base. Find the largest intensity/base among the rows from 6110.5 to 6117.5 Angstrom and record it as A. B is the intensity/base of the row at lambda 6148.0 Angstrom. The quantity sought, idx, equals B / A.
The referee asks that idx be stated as 0.90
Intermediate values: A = 0.964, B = 0.871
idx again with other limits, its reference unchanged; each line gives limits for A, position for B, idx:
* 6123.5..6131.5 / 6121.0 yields 0.93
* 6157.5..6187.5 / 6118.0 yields 0.95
